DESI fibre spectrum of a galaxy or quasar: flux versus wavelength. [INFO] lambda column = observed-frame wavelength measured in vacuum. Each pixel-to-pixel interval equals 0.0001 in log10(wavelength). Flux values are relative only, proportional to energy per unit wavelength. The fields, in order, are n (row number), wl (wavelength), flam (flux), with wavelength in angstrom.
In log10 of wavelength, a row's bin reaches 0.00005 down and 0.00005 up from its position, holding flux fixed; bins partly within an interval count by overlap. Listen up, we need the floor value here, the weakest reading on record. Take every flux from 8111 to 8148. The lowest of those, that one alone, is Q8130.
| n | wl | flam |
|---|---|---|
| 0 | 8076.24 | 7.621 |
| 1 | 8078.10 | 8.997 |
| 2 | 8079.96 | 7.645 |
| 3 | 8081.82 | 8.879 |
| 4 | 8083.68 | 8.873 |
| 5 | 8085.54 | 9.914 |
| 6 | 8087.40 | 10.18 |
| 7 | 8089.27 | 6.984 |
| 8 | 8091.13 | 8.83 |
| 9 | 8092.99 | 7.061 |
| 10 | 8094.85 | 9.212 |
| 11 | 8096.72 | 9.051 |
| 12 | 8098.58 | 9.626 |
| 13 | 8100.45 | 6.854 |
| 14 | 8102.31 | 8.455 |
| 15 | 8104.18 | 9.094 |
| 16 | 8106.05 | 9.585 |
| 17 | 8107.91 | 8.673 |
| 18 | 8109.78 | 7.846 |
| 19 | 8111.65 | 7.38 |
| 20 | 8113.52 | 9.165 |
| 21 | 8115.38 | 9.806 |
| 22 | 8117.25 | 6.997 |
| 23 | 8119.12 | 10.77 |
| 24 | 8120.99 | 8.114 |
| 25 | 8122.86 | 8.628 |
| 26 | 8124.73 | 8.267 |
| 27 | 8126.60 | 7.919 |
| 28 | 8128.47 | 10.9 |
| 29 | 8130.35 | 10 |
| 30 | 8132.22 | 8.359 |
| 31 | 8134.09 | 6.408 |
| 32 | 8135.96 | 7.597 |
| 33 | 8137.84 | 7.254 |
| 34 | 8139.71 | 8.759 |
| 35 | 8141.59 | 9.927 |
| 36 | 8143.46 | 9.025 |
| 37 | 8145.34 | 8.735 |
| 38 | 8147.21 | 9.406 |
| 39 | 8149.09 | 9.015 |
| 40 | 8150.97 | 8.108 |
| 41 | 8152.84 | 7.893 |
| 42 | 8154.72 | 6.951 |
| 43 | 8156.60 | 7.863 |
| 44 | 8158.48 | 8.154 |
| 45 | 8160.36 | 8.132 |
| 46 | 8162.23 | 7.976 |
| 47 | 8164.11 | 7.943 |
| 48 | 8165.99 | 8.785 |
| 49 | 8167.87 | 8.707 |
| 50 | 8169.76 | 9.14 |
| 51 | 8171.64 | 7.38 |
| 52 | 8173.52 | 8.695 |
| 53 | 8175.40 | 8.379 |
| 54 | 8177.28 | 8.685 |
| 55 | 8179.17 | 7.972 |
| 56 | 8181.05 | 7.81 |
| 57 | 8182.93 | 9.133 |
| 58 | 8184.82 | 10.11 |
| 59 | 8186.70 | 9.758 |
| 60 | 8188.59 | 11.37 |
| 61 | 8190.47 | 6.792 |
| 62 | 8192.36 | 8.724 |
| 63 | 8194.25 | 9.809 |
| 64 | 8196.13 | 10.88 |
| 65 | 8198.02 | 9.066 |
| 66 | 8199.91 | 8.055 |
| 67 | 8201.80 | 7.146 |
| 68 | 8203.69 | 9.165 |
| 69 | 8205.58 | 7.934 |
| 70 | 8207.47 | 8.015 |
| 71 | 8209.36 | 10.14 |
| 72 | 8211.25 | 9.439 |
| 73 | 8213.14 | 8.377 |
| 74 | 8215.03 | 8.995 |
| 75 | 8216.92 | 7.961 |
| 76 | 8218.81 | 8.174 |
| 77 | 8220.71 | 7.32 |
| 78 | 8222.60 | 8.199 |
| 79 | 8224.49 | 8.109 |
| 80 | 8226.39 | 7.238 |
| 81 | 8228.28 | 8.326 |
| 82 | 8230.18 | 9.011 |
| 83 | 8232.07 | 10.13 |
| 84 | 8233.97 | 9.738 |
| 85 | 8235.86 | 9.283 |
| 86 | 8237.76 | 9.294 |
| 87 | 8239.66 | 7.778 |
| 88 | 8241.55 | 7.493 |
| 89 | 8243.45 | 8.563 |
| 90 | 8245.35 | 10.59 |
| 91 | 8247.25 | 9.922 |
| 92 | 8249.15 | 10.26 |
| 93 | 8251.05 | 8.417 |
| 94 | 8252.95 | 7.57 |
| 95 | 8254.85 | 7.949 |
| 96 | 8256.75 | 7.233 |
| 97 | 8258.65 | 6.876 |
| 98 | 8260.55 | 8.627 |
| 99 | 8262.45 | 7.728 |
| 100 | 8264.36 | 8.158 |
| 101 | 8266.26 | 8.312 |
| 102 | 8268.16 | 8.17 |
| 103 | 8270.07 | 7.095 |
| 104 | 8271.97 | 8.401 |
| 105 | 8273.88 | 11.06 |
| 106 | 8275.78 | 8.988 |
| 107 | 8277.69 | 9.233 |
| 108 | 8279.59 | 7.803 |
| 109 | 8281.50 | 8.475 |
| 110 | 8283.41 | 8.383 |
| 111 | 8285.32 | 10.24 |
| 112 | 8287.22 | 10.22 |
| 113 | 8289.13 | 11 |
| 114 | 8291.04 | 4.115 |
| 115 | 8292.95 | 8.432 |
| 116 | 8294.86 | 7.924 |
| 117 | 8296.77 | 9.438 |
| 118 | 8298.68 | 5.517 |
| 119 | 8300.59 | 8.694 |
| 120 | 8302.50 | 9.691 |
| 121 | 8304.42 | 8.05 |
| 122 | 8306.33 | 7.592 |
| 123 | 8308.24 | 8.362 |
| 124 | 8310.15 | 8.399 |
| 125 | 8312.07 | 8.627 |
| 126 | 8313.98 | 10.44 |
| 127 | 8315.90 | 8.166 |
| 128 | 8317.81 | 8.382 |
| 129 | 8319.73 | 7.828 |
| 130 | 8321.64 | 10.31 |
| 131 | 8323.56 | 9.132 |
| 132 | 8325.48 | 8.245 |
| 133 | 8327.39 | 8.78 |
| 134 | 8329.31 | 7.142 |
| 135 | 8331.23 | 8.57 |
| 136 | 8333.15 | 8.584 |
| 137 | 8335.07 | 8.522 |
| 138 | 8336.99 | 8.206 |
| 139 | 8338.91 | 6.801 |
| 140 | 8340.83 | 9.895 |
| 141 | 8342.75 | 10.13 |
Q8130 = 6.408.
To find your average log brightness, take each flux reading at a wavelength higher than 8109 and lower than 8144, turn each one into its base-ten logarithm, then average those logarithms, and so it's 0.929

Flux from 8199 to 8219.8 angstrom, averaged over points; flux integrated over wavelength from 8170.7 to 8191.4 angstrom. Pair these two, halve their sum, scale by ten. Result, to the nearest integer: 947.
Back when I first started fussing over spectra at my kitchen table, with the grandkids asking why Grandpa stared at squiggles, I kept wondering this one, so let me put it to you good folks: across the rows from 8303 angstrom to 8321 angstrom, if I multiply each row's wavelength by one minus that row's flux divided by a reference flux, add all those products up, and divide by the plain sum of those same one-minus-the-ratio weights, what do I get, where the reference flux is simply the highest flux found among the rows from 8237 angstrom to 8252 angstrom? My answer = 8311.8 angstrom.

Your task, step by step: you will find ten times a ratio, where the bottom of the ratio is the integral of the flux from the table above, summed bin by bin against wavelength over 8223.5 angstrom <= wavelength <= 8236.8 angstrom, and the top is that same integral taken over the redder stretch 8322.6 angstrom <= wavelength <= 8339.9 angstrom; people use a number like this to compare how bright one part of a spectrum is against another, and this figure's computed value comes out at 12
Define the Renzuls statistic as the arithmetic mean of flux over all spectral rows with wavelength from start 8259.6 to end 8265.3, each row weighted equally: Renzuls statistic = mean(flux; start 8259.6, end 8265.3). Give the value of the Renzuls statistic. 8.2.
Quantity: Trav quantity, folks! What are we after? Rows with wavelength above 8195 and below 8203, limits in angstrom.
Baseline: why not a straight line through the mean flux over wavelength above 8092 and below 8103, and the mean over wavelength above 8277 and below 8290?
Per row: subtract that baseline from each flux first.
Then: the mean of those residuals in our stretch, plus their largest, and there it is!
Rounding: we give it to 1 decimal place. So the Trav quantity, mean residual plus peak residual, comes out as 1.9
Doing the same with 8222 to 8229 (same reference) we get -1.8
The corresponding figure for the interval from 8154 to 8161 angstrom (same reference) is -1.4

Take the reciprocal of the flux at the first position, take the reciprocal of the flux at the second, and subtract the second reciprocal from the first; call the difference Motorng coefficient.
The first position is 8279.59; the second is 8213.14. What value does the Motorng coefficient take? 0.009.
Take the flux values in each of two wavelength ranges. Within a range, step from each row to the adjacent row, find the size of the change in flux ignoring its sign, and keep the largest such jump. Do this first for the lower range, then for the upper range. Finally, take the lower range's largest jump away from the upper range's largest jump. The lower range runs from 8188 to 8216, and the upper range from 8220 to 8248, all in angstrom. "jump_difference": -3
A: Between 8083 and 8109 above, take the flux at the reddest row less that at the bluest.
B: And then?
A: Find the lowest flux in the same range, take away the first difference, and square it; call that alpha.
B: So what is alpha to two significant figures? 50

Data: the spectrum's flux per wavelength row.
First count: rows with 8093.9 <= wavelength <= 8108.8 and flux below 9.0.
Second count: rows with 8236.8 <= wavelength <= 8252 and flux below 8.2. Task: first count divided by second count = 1.50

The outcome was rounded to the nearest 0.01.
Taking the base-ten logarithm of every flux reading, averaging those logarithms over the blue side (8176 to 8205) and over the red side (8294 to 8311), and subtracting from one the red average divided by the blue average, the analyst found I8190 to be 0.04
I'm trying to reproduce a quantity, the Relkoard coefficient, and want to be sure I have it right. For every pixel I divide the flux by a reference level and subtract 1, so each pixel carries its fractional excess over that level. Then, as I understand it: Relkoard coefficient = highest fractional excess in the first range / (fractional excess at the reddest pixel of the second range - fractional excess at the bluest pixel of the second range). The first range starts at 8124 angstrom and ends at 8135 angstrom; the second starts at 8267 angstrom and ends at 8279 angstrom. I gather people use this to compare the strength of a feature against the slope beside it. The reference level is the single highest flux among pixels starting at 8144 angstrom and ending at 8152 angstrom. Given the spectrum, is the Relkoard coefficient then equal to 1.4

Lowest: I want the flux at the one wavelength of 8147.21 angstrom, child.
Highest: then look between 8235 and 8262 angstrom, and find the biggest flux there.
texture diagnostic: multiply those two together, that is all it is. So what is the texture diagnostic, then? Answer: 100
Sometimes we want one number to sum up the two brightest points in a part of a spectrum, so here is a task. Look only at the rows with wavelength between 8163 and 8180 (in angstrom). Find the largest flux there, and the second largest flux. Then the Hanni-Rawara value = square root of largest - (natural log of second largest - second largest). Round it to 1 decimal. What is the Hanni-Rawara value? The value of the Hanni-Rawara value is 9.6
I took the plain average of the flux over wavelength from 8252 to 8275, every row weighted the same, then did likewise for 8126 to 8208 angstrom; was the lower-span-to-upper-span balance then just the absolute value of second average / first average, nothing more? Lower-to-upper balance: 1.06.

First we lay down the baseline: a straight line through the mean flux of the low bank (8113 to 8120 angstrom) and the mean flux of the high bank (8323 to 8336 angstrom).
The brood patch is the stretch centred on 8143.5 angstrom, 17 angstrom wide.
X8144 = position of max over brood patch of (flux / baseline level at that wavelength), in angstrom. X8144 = 8141.59 angstrom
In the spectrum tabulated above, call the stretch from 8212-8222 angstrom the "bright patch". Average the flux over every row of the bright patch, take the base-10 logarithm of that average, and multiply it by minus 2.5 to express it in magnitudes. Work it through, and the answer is -2.28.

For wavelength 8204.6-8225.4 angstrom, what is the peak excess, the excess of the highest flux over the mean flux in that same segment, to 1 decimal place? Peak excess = 1.7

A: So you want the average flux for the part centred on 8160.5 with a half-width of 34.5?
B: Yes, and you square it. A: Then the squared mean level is 73.7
